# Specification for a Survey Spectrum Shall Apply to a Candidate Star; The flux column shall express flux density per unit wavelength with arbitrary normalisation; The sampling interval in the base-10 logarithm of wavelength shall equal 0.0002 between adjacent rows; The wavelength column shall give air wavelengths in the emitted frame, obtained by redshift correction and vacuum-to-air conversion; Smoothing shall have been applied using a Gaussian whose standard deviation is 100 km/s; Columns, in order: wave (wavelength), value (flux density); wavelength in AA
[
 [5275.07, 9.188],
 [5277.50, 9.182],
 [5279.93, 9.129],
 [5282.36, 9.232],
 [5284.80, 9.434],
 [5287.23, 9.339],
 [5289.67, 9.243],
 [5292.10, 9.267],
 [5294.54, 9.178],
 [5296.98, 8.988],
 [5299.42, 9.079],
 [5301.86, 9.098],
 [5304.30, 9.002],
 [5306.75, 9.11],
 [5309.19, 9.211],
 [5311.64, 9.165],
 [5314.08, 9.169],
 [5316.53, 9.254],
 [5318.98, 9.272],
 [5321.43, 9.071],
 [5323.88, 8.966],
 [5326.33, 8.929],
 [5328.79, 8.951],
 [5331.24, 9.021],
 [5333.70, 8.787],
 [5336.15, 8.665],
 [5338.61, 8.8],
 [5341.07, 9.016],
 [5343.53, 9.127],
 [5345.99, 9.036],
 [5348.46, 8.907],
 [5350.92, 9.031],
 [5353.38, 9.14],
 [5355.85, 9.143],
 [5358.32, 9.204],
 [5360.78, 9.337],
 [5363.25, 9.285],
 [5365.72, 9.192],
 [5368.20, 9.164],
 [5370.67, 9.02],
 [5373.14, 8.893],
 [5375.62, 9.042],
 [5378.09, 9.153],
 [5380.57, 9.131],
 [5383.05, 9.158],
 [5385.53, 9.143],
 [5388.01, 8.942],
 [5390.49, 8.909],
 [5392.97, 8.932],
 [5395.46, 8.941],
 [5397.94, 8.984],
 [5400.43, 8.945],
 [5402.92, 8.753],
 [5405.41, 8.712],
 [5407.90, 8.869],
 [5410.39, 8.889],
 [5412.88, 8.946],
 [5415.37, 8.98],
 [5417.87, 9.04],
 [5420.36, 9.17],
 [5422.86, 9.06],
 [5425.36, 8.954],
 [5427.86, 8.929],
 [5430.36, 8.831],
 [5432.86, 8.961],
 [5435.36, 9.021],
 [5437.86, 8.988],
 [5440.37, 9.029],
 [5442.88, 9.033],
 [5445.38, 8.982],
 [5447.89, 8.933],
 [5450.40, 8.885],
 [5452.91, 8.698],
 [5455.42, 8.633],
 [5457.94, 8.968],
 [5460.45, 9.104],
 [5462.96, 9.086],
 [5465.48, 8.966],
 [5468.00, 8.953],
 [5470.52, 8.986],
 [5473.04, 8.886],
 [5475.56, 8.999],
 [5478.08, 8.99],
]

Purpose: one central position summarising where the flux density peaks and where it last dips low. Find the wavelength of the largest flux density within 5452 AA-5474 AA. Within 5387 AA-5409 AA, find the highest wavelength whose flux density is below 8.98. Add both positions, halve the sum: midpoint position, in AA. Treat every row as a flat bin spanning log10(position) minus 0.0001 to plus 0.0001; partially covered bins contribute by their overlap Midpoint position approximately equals 5434.2 AA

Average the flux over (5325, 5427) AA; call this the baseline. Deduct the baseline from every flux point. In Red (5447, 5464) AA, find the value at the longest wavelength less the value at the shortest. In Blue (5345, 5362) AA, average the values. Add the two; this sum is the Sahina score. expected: 0.26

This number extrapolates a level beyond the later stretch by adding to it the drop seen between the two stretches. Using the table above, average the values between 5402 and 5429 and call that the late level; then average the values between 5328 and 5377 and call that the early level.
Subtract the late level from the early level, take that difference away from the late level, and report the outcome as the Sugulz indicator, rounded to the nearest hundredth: 8.84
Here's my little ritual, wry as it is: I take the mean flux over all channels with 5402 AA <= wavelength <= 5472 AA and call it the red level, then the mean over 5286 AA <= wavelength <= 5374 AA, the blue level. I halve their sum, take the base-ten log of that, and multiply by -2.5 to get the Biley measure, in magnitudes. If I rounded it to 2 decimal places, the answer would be -2.39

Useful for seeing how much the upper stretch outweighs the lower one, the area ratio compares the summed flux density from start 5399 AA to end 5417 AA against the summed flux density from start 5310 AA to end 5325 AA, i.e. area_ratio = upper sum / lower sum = 1.1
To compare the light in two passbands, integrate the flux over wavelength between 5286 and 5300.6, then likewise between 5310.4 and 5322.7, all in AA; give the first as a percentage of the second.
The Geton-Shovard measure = 119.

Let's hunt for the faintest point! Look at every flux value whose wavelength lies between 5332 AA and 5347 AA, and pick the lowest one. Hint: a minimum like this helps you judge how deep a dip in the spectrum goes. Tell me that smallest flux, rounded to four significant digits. 8.665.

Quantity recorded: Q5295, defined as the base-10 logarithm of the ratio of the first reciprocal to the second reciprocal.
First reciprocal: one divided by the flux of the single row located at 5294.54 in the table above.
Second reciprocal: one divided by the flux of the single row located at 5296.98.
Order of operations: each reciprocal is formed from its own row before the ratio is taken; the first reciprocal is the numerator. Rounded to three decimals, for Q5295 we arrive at -0.009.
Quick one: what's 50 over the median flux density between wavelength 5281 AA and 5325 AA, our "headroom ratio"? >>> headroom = 5.45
